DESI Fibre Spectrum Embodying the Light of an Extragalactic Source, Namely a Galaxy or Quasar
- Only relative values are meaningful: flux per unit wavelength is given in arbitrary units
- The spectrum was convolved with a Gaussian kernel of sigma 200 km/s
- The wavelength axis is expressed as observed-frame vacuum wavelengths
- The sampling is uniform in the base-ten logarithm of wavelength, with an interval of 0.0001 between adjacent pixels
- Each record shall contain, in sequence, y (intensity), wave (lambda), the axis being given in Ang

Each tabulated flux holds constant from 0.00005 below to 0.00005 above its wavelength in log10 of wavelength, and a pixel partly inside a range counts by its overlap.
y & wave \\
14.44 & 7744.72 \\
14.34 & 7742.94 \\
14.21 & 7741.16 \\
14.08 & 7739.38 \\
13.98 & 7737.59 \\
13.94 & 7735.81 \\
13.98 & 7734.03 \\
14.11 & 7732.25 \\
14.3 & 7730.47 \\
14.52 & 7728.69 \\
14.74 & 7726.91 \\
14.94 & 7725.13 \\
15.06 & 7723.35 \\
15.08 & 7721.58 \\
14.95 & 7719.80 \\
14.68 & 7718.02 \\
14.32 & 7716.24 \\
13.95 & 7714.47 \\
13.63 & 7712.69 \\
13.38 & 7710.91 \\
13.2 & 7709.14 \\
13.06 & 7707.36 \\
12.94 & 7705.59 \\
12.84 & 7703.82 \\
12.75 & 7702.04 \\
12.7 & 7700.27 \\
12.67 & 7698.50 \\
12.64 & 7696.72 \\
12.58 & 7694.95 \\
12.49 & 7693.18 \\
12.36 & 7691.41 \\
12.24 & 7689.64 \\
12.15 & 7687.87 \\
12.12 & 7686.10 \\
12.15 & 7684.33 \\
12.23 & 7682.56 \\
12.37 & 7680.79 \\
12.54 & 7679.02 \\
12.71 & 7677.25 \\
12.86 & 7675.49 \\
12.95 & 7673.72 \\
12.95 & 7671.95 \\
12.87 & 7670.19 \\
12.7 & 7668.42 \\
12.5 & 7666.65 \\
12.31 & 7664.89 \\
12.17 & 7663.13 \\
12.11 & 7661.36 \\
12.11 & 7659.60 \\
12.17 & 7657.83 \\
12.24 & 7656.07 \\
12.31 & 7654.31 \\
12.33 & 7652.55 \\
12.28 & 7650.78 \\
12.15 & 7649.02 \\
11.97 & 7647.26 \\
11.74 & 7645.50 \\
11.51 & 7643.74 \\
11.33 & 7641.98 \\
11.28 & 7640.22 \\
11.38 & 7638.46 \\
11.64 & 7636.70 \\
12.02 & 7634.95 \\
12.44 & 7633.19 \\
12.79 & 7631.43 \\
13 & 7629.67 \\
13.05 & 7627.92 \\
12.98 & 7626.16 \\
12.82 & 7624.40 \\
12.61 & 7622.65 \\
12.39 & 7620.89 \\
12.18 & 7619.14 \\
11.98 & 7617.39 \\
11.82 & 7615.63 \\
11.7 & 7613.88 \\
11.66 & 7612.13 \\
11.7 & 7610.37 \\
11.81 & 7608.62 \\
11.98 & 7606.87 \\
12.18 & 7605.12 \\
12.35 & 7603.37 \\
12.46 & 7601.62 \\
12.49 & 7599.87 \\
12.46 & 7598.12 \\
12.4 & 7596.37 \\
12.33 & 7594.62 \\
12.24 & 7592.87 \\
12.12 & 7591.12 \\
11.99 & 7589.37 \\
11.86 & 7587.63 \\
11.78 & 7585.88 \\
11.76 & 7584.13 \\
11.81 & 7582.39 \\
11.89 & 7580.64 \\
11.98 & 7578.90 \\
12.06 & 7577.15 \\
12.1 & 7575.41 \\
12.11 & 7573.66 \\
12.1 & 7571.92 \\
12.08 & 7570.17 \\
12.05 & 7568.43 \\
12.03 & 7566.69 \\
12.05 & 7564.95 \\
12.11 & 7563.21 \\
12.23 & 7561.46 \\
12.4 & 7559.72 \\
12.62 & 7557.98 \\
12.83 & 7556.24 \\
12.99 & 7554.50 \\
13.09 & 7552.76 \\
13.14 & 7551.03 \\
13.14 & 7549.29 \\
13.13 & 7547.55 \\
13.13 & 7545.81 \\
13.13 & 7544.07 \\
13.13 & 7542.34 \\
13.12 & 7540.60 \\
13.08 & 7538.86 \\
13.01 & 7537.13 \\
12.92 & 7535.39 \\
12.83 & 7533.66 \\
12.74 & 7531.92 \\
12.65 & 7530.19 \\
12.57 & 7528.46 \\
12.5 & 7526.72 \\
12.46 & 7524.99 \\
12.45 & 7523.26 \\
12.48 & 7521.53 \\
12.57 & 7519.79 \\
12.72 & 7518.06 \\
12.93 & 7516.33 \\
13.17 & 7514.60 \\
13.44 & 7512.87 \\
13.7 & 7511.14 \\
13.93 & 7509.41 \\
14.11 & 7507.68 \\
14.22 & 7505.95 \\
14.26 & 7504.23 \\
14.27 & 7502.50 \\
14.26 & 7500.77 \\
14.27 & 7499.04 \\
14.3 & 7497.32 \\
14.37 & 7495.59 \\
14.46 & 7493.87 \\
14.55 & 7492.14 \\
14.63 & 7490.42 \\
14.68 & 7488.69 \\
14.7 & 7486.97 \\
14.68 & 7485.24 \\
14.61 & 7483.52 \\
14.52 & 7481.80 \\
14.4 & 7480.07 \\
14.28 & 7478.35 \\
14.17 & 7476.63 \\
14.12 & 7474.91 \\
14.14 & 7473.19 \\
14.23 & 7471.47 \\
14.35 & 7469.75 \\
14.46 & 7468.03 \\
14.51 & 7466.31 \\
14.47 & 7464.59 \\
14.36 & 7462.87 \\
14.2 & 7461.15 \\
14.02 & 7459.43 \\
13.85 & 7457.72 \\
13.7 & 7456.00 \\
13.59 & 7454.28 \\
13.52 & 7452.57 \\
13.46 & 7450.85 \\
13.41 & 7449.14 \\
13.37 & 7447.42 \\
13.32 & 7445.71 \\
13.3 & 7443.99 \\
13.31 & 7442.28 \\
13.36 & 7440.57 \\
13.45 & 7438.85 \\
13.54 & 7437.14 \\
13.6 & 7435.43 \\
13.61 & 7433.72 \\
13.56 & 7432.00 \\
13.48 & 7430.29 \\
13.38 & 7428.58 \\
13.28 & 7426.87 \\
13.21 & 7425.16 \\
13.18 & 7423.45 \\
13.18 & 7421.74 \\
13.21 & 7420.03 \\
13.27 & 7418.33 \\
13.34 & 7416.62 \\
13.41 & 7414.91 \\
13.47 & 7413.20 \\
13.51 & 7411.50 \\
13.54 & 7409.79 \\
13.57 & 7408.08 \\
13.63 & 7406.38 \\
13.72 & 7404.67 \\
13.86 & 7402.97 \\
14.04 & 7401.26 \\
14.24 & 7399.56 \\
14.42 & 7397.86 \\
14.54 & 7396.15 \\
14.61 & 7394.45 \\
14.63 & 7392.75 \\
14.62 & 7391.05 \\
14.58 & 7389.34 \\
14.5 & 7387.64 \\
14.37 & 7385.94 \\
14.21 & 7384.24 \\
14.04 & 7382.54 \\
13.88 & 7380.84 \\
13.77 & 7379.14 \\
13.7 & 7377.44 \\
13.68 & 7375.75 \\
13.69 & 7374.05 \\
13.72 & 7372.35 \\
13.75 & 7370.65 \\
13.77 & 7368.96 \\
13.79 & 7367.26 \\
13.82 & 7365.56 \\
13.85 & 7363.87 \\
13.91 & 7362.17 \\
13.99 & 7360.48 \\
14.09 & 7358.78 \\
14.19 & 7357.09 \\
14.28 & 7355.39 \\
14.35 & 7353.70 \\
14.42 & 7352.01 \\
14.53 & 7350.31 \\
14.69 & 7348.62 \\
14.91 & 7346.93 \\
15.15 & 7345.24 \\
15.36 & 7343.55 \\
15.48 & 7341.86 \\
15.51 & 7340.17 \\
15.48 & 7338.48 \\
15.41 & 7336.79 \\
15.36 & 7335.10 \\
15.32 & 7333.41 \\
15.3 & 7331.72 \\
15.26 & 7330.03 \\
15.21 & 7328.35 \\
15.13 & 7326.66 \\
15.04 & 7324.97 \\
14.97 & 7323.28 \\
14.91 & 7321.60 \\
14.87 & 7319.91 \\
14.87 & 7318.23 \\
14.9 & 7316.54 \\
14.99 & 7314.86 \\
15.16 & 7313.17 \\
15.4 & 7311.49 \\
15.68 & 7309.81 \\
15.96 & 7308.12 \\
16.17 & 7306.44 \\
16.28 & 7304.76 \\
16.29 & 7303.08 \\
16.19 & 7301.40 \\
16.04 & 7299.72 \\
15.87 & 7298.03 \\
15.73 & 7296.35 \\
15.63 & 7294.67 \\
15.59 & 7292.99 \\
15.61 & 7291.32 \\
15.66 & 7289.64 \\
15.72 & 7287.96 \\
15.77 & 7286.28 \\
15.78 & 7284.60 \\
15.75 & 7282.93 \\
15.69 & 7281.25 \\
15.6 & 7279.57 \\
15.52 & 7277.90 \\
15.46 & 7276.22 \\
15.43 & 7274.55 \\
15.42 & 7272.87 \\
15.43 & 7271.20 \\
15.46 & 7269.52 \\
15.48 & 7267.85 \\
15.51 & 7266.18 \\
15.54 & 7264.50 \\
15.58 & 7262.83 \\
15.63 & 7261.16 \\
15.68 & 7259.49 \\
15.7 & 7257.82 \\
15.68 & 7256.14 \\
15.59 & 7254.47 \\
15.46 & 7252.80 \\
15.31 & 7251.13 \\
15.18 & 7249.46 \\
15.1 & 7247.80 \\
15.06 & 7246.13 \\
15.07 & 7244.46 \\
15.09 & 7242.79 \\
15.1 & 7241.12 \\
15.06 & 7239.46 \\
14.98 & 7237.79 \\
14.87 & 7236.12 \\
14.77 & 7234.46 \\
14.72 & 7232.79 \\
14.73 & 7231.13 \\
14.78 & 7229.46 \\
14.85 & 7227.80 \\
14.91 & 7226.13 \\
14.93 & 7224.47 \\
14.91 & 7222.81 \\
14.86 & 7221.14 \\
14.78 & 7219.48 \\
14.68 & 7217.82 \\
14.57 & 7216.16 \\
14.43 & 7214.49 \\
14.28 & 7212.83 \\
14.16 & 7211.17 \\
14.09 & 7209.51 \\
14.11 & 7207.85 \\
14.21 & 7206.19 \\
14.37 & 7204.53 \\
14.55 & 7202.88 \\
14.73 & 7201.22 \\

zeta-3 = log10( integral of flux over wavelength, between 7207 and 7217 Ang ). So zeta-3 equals 2.15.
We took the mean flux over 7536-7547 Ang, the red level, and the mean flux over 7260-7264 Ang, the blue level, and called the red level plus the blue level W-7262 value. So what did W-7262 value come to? 28.7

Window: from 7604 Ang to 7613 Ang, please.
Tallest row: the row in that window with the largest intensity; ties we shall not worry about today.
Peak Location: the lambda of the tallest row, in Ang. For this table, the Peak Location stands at 7605.12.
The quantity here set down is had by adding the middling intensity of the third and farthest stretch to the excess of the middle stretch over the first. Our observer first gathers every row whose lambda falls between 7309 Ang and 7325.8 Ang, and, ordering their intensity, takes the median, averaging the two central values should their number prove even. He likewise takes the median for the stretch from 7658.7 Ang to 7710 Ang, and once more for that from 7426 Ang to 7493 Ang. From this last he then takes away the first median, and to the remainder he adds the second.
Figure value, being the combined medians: 11.6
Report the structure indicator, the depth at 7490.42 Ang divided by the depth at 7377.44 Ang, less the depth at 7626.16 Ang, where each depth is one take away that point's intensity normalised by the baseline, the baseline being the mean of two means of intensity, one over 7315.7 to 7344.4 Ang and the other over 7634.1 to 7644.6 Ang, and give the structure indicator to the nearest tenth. 3.7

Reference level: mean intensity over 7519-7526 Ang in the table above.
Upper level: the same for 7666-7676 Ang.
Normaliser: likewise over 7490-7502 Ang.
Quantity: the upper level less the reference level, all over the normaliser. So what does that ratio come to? 0.02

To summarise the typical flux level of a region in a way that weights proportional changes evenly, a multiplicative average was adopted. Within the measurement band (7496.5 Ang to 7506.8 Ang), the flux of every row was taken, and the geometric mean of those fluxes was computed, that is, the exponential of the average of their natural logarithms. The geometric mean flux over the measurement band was 14.3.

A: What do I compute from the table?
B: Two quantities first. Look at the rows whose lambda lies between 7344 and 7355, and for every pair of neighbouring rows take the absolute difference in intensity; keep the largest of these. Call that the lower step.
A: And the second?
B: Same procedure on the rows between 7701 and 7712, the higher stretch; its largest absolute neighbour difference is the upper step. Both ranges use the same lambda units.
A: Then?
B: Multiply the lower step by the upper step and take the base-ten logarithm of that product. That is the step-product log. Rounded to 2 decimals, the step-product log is -1.36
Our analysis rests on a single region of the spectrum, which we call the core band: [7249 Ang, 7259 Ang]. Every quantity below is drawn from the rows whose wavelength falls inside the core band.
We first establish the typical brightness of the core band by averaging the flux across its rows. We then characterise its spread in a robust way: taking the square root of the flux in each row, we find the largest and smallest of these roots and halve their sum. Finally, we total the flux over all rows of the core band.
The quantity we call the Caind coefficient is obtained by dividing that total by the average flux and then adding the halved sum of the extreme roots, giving 9.93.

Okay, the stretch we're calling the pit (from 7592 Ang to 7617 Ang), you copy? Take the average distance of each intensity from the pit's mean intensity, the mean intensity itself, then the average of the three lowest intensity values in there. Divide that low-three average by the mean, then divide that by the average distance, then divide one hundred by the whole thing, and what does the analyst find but 30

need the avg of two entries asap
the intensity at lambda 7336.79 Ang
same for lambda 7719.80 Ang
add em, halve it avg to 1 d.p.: 15.2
